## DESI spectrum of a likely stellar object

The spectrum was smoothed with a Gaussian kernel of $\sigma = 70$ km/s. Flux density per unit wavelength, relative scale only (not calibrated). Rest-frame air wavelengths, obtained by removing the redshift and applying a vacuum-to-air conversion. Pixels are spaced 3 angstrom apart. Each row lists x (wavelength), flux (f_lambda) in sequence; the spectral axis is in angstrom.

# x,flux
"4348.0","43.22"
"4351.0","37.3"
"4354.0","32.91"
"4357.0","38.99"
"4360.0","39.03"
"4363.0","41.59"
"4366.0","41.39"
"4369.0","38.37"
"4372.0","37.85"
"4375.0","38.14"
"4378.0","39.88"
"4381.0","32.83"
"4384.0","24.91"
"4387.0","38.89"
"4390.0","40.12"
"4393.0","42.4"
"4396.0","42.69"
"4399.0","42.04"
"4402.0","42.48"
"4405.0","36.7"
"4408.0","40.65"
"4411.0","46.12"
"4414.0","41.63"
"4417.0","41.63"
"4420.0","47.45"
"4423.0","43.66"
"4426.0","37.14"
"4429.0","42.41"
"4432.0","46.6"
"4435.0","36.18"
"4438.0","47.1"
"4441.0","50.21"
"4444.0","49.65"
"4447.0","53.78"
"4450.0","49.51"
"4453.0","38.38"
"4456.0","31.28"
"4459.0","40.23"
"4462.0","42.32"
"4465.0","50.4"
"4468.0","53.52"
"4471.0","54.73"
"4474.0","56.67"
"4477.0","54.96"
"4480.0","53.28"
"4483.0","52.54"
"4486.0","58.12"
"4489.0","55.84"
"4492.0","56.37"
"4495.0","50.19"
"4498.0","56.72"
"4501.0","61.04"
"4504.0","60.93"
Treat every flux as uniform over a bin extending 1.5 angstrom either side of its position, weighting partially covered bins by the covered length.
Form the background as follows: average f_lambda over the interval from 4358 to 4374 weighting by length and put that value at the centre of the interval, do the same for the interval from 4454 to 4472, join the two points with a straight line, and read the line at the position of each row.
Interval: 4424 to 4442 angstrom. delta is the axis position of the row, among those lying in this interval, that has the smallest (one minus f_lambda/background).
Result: 4441.0 angstrom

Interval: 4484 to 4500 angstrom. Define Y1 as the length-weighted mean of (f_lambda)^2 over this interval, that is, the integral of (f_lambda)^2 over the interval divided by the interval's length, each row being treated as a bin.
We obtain 3092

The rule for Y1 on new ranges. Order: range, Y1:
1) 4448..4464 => 1728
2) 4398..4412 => 1725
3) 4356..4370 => 1599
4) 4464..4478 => 2937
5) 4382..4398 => 1469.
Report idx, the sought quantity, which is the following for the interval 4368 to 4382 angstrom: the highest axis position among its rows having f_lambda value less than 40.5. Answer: 4381.0 angstrom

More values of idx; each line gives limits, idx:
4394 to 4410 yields 4405.0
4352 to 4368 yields 4360.0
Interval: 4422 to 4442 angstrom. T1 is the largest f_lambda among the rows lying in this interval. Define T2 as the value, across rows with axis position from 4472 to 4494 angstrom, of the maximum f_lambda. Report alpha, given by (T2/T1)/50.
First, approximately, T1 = 50.21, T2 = 58.12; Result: 0.0232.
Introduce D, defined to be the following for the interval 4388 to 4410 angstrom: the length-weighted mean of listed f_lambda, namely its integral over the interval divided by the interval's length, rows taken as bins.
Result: 41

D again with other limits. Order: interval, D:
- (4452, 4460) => 36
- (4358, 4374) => 40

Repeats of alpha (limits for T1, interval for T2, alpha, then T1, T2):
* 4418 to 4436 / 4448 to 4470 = 0.0226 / 47.45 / 53.52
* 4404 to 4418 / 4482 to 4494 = 0.0252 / 46.12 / 58.12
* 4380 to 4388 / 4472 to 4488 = 0.0299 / 38.89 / 58.12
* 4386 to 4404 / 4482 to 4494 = 0.0272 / 42.69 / 58.12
